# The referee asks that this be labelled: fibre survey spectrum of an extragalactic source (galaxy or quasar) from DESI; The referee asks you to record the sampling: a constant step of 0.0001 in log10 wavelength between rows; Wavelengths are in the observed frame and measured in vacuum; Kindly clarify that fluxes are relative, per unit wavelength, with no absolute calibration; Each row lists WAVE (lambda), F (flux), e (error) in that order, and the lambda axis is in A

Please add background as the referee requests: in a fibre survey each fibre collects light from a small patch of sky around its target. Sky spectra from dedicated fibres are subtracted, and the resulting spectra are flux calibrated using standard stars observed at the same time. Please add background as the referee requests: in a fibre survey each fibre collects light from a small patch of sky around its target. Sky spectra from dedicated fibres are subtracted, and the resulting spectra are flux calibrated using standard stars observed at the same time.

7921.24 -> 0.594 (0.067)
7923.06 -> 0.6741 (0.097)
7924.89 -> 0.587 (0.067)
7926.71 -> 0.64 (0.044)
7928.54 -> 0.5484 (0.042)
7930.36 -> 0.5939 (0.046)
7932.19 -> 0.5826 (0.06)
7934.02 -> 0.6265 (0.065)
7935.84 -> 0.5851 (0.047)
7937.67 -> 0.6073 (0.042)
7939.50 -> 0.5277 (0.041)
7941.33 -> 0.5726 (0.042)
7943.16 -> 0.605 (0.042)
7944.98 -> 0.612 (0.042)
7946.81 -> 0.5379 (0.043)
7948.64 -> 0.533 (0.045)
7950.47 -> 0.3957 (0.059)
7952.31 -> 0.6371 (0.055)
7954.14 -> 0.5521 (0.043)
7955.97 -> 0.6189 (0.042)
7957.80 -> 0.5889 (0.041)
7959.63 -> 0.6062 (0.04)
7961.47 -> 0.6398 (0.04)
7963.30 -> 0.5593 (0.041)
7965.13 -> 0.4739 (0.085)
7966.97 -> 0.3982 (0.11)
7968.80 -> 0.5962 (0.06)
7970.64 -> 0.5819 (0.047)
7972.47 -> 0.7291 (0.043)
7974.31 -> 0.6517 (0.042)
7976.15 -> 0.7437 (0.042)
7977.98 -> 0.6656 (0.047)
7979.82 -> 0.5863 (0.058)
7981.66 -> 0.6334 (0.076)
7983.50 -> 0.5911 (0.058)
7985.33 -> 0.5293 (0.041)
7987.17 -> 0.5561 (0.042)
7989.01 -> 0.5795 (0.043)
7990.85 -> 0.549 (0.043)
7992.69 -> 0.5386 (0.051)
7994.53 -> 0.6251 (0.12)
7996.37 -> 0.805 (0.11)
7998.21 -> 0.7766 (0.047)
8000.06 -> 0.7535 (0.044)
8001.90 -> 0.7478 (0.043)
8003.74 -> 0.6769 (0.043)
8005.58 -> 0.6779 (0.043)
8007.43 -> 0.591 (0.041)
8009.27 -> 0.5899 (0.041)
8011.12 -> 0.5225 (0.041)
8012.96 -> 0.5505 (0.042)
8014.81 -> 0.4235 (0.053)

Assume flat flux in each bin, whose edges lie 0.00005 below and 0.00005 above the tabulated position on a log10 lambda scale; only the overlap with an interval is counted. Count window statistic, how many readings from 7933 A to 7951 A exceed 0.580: 5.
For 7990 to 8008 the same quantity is 8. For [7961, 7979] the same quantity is 7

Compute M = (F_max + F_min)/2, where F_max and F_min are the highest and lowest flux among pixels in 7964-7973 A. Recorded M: 0.56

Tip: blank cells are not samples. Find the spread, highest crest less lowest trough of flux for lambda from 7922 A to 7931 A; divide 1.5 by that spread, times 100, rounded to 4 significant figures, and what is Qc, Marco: 1193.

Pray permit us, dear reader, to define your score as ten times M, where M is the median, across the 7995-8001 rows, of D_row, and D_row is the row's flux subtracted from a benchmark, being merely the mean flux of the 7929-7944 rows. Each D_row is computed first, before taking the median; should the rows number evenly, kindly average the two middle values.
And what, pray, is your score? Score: -1.9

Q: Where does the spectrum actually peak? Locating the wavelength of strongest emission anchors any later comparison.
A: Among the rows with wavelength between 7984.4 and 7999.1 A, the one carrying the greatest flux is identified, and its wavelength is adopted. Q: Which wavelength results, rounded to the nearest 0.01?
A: 7996.37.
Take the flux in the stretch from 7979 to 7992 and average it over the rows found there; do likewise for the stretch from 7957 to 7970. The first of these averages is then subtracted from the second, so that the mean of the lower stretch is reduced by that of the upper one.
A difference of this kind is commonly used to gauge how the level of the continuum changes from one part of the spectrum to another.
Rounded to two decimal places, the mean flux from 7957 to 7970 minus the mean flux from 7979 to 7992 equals -0.02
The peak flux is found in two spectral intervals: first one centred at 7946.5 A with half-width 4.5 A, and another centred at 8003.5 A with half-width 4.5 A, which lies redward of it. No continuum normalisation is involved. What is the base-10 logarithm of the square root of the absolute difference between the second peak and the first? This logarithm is -0.42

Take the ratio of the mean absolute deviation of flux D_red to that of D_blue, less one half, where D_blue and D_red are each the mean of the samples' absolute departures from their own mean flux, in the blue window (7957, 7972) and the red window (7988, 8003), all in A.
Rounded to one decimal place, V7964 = 1.2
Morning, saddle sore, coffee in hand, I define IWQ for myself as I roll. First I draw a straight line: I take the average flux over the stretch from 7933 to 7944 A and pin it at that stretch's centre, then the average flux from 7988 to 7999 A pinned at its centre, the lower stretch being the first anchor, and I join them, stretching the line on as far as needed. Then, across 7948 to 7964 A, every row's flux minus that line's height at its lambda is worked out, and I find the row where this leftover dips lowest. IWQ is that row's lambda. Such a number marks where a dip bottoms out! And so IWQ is 7950.47 A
